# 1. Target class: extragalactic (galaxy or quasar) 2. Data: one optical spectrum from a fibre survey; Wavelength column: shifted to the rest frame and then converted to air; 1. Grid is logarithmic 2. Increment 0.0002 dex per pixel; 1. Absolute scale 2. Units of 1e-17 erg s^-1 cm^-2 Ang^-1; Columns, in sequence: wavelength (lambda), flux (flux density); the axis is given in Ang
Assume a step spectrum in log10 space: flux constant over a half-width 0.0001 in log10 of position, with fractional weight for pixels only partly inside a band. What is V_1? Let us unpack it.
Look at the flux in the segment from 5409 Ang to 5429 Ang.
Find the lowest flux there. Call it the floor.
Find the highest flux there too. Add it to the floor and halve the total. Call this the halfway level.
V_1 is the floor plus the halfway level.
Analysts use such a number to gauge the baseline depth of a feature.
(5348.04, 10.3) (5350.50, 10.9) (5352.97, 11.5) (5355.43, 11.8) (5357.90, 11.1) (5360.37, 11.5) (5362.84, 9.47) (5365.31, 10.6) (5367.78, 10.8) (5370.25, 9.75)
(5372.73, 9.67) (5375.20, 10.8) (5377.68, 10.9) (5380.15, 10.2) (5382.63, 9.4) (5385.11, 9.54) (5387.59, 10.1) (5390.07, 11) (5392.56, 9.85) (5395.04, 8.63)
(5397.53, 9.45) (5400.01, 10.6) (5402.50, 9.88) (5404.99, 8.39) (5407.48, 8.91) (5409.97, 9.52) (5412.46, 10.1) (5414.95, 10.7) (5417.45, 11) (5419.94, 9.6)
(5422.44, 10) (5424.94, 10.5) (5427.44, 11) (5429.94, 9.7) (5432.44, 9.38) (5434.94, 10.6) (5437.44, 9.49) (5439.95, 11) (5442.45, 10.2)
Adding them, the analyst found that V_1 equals 19.8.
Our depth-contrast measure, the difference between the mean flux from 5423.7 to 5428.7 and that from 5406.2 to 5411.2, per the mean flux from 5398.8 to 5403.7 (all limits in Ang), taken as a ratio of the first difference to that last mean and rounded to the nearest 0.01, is 0.15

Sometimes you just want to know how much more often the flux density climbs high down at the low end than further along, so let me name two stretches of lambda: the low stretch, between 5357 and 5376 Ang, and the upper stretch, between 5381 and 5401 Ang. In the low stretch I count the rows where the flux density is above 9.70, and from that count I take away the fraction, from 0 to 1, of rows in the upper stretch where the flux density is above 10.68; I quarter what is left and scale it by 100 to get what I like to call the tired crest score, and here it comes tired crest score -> 147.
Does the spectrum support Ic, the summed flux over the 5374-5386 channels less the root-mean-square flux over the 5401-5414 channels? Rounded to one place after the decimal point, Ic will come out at 41.5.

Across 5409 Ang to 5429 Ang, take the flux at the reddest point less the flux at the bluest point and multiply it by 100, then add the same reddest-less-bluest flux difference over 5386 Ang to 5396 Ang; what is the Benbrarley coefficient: 147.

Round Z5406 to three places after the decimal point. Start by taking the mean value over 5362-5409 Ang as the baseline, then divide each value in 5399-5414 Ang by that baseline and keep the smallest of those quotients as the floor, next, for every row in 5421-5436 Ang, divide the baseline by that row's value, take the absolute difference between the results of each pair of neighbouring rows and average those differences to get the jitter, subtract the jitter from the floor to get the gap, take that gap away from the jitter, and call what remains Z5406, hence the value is -0.702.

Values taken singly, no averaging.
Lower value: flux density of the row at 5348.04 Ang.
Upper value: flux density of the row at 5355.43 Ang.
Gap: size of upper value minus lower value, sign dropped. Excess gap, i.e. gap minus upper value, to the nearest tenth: -10.3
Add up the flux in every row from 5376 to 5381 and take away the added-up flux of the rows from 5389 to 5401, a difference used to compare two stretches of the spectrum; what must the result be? -28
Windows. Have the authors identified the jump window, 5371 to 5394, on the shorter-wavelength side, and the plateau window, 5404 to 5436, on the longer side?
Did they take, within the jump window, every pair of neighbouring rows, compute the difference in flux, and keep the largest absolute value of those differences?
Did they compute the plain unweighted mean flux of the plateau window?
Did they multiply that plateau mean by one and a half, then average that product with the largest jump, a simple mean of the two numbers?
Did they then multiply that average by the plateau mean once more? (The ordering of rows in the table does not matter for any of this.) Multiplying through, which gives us 80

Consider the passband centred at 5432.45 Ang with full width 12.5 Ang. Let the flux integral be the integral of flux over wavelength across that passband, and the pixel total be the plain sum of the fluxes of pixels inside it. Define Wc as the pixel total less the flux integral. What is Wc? -75.3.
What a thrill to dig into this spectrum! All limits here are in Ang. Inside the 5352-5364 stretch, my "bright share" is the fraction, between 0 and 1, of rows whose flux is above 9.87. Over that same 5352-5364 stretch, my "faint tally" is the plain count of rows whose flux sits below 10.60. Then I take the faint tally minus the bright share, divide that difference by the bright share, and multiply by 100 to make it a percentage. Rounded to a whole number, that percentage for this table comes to 25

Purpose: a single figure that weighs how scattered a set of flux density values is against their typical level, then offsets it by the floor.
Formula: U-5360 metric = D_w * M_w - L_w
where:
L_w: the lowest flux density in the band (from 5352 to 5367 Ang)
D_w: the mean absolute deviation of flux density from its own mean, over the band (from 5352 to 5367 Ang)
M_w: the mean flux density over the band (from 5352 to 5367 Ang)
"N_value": -2.4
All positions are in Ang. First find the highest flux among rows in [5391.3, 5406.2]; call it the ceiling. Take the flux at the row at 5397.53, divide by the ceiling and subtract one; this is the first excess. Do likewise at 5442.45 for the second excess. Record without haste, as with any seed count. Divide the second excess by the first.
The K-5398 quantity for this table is 0.3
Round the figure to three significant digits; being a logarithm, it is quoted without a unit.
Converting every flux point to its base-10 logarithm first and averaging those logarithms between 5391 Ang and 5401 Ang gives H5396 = 0.983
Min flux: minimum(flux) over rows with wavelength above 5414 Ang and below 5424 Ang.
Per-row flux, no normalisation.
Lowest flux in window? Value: 9.6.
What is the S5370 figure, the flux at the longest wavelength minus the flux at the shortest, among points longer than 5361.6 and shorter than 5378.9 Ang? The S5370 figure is 1.4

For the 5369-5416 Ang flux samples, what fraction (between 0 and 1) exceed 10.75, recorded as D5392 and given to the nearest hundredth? 0.16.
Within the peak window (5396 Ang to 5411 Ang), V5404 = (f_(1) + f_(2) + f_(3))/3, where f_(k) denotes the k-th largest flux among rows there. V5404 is 10.0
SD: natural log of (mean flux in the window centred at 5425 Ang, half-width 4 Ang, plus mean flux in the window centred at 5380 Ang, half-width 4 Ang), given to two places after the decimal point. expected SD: 3.03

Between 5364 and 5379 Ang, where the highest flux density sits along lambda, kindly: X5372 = 5377.68 Ang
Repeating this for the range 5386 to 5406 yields 5390.07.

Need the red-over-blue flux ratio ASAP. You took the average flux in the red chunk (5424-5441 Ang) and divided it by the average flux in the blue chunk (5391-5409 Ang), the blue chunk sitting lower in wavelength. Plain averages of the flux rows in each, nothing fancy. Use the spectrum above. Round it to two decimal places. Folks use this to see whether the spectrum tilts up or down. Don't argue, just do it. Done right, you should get 1.09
